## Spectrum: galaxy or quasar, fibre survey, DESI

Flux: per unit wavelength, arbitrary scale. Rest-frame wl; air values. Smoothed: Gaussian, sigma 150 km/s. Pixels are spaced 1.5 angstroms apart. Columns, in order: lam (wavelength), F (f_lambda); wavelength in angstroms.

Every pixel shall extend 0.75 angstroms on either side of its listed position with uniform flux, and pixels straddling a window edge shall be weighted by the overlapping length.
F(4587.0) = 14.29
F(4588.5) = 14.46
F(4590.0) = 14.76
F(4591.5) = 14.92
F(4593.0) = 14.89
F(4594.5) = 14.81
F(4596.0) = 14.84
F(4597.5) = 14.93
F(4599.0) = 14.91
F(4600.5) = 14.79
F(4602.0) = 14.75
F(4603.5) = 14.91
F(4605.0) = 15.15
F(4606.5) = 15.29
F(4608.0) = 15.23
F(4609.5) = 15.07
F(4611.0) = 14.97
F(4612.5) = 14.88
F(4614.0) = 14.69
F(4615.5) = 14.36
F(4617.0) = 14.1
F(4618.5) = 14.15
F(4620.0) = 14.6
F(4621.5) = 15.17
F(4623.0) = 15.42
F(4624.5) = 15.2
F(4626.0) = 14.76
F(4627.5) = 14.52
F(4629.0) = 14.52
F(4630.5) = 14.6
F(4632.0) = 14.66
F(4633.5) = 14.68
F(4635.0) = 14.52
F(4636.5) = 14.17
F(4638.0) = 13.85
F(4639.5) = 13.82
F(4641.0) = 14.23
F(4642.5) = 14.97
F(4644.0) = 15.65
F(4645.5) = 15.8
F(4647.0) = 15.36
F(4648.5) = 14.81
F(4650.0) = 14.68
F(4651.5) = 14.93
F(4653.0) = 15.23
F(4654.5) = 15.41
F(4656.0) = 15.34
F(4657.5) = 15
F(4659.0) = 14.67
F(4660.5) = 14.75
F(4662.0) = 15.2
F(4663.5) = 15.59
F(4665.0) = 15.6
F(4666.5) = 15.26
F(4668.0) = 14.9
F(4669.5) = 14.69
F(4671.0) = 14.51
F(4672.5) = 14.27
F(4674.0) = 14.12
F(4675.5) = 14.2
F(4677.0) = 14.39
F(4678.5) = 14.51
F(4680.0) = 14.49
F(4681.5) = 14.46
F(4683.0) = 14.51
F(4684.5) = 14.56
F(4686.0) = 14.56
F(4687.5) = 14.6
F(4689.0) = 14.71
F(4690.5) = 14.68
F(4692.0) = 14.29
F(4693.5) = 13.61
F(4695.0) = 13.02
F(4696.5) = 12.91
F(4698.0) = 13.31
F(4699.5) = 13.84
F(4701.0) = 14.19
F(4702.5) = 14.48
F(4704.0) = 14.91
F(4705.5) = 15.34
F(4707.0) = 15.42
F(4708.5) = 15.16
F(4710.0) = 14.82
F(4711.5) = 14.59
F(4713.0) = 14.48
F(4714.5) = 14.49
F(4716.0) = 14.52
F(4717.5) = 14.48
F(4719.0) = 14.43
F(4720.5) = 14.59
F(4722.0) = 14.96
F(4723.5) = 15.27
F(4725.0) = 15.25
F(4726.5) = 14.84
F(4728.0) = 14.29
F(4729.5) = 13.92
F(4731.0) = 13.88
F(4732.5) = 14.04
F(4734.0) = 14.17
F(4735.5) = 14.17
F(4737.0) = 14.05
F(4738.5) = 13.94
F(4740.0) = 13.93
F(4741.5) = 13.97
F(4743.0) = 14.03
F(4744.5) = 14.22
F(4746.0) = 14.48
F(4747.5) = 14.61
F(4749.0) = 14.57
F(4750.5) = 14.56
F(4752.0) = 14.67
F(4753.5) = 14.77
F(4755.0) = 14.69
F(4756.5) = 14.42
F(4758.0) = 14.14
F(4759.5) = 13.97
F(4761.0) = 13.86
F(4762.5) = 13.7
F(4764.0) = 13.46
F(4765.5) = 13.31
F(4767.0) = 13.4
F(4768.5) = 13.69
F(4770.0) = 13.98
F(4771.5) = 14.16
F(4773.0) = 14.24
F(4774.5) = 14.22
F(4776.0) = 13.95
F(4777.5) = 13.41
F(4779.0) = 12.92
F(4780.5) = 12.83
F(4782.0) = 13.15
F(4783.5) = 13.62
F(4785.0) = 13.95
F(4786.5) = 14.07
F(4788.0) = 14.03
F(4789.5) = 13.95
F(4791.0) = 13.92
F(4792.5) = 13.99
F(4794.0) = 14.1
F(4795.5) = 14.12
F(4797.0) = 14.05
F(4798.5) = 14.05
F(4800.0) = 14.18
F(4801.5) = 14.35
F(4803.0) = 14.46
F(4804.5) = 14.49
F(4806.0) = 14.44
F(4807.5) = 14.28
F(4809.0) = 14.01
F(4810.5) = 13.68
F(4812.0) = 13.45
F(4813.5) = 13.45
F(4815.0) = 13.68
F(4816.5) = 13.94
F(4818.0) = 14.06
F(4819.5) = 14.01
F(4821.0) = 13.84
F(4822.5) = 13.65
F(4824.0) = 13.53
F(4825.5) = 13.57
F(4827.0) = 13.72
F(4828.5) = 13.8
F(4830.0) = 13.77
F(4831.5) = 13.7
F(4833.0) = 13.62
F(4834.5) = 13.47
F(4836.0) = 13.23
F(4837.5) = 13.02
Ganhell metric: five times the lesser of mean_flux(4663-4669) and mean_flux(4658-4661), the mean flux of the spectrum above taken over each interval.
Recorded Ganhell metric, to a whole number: 74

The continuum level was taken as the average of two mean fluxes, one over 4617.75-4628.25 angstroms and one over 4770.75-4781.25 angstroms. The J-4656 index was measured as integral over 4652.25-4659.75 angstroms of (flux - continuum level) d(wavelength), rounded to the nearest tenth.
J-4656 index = 6.6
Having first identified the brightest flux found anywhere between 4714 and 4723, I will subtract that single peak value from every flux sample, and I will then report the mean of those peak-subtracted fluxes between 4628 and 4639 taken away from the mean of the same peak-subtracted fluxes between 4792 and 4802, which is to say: -0.3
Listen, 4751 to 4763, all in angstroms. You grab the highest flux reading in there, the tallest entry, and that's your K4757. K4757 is 14.77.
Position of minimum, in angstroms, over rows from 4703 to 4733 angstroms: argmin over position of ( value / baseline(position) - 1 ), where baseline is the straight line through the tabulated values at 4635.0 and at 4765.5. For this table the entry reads 4731.0 angstroms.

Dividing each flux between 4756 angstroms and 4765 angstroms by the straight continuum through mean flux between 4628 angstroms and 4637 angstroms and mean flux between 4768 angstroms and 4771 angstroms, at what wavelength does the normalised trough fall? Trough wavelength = 4764.0 angstroms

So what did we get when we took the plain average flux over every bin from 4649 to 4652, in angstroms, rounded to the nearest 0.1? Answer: 14.8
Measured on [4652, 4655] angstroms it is 15.3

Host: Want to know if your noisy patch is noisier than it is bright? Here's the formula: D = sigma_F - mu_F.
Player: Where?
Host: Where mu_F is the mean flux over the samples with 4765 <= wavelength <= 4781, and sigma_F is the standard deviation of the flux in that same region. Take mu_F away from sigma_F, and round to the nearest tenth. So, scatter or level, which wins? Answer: -13.2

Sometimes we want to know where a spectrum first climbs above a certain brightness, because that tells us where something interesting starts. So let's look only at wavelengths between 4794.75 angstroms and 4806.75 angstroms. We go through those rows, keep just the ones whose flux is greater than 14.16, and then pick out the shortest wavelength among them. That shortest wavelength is 4800.0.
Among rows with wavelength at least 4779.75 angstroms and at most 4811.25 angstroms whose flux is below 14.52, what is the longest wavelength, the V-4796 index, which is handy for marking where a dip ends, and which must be 4810.5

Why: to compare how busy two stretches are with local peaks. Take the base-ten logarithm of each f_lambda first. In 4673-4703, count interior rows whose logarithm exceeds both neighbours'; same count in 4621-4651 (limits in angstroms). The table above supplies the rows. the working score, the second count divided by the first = 1.5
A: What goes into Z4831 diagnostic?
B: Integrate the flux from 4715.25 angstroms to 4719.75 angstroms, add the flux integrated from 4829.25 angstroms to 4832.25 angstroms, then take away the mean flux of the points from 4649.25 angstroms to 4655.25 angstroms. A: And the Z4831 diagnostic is 91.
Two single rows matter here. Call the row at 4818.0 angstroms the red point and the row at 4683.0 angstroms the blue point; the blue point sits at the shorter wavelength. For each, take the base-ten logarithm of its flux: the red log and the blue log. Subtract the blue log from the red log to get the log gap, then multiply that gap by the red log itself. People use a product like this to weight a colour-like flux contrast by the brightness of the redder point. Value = -0.016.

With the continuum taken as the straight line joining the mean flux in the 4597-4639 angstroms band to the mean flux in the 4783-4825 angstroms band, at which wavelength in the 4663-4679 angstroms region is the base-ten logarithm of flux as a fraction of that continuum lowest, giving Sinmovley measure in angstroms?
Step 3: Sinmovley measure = 4674.0 angstroms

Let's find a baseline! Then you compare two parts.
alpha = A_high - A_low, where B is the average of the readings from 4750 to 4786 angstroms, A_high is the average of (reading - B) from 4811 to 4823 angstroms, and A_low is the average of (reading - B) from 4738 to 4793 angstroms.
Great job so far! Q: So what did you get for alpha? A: -0.21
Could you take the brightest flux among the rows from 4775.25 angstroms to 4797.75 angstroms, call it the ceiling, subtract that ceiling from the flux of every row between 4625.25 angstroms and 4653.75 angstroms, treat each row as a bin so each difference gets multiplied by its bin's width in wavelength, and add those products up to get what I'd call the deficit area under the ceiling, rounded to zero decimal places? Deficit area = 17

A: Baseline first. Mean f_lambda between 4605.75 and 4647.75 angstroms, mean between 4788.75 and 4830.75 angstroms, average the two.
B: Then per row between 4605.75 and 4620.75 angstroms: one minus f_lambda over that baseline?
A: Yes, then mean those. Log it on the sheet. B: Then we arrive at -0.027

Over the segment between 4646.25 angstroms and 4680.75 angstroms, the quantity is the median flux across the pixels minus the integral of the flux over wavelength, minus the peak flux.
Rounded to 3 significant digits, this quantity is -514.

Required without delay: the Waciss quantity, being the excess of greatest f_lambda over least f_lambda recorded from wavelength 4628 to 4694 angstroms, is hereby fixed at 2.2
